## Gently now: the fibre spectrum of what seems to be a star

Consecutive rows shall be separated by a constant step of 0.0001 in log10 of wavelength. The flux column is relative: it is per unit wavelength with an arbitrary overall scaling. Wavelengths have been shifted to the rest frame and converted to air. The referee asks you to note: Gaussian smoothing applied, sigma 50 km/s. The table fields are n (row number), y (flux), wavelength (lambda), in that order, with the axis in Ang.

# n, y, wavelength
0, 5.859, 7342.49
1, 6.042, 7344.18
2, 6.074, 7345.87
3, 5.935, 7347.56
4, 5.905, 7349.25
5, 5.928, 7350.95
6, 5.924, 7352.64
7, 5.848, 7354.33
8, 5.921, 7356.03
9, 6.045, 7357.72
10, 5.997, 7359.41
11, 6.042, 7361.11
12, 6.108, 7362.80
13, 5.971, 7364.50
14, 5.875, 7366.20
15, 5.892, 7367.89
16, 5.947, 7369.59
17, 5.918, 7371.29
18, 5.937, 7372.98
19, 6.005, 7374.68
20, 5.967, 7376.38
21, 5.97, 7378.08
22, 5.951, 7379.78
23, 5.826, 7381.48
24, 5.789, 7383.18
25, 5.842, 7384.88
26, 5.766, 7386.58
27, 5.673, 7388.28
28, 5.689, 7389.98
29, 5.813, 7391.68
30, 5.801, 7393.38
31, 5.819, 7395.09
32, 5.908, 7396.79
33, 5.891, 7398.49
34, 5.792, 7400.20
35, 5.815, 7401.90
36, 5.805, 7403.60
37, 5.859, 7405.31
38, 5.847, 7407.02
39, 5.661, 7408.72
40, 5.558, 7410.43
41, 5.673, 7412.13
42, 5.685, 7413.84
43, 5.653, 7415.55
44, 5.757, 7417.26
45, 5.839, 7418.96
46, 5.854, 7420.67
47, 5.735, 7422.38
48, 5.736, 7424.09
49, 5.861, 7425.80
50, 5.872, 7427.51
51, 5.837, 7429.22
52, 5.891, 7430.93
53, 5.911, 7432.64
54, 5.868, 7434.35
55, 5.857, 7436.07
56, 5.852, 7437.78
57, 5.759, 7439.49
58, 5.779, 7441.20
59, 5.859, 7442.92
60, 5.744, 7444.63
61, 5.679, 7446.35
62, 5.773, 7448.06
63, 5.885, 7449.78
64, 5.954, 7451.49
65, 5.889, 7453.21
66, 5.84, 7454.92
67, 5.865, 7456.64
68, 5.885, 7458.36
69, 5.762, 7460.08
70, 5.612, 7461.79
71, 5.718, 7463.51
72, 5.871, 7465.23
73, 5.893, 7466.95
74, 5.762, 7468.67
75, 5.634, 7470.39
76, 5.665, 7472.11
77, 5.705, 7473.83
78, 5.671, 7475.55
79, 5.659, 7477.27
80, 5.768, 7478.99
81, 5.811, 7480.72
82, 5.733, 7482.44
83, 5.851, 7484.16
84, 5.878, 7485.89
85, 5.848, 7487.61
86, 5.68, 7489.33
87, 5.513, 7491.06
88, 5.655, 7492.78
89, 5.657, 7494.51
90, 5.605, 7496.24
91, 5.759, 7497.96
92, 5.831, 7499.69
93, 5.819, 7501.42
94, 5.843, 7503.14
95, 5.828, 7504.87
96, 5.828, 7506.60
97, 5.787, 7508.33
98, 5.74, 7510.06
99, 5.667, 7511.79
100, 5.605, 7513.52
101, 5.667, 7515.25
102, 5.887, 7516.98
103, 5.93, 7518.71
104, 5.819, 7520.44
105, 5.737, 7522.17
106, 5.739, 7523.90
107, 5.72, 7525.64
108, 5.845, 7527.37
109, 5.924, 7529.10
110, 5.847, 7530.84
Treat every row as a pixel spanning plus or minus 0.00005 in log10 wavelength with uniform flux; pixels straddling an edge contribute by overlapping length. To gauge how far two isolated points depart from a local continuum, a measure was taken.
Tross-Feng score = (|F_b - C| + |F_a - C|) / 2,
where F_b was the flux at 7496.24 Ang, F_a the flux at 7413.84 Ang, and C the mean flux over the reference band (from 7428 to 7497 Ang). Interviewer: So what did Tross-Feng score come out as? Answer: 0.132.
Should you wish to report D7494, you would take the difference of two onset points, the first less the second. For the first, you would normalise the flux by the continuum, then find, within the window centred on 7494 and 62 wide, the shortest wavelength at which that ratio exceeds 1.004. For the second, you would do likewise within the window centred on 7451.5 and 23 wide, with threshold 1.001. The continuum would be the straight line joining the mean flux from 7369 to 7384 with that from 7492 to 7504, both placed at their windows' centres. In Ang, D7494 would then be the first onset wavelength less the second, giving 22.3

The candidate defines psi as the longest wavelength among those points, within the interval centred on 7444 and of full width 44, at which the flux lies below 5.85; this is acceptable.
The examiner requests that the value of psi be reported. 7463.51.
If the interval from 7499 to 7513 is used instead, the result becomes 7511.79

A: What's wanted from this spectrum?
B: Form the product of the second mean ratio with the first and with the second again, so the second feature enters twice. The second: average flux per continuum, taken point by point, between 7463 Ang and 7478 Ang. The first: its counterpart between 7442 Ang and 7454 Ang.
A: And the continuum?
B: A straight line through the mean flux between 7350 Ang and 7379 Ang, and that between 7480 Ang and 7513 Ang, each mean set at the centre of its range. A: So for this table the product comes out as 0.978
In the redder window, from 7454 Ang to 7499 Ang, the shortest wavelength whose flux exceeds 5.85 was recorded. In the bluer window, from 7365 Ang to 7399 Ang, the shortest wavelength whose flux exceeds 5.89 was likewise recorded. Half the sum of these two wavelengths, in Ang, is 7412.3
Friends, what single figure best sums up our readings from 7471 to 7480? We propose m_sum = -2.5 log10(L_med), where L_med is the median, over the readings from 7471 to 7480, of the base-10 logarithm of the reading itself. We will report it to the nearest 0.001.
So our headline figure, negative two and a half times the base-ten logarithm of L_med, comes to 0.307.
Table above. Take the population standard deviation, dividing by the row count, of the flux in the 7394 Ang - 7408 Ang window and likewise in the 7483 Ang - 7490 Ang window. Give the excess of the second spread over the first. 0.039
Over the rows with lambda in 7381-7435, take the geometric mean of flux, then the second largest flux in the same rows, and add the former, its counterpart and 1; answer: 12.7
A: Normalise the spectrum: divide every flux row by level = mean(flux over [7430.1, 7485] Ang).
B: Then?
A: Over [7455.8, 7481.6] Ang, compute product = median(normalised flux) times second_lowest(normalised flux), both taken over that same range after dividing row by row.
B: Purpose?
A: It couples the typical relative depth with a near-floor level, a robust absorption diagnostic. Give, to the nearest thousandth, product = 0.967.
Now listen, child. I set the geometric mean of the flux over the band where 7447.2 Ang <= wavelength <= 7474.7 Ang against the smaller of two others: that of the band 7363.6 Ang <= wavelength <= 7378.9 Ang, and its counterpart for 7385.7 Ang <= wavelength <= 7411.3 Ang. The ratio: 1.00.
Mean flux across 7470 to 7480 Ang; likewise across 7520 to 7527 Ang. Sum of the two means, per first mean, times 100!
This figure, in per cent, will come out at 201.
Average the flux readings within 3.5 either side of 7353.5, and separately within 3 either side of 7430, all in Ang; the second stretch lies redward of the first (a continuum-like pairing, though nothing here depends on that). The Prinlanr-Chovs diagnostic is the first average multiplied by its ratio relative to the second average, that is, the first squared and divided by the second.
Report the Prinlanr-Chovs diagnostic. 5.93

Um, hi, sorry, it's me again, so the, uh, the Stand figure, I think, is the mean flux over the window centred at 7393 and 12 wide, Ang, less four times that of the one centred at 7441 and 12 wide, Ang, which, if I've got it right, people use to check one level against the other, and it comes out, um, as -17.4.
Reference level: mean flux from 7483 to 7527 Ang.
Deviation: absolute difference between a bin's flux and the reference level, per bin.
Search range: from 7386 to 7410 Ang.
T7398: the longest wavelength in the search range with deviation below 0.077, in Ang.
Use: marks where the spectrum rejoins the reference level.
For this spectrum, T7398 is 7403.60 Ang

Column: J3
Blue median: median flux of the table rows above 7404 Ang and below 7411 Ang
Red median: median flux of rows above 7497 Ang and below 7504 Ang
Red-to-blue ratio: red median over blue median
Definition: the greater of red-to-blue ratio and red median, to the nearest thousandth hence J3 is 5.825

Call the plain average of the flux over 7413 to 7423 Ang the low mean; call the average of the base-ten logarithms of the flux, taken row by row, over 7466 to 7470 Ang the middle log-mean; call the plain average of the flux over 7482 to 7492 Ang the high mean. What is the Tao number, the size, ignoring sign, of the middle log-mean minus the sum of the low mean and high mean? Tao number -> 10.7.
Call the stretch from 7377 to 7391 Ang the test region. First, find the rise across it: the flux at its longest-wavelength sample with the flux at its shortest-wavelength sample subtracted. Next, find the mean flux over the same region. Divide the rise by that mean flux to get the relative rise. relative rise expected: -0.05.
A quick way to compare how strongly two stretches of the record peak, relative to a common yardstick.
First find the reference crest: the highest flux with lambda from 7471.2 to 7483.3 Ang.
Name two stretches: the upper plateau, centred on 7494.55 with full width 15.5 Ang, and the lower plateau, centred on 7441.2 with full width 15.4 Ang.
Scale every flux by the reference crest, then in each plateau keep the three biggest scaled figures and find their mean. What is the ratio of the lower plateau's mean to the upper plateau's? 1.005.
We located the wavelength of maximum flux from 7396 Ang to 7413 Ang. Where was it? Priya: 7396.79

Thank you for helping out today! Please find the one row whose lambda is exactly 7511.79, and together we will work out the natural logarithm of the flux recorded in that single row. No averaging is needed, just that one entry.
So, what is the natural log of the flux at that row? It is 1.73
